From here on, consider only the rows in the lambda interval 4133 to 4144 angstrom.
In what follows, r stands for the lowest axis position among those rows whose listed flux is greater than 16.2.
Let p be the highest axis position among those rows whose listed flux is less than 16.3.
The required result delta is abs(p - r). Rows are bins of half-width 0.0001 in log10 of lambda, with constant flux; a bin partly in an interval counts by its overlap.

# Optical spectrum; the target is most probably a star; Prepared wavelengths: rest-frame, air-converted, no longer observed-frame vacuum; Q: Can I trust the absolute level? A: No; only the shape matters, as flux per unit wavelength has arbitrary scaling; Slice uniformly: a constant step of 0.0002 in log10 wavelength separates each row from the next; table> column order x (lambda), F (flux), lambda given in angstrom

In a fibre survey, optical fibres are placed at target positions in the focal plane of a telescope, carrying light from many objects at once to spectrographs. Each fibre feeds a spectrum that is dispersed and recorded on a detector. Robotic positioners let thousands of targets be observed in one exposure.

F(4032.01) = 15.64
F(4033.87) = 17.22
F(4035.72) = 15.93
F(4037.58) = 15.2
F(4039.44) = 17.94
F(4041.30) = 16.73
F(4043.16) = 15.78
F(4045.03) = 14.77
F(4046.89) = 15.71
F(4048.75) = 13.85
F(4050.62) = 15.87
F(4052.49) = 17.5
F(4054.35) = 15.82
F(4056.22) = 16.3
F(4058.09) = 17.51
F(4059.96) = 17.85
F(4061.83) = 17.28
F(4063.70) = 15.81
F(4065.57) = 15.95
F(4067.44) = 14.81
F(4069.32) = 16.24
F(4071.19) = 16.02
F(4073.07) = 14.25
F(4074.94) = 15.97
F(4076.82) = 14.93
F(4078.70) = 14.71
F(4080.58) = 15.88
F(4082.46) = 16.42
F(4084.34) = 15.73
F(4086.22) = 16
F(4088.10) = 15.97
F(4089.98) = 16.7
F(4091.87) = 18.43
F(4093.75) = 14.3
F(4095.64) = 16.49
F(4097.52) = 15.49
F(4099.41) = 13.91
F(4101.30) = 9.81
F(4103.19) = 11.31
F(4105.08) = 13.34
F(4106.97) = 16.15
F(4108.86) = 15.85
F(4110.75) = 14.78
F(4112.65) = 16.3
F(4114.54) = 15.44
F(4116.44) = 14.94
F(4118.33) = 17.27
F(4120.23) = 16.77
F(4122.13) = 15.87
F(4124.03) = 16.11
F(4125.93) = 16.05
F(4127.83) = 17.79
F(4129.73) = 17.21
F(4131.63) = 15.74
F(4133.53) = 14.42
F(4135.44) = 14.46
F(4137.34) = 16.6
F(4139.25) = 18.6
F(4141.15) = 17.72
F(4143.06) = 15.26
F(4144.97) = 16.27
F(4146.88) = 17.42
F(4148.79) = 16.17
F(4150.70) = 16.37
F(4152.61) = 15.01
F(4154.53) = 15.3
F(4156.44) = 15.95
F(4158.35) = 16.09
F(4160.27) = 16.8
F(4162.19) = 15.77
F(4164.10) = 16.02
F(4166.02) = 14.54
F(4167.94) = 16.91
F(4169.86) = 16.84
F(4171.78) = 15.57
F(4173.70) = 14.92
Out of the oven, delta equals 5.7 angstrom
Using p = 4143.06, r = 4137.34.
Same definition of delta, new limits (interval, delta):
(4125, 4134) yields 5.7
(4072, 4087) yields 3.8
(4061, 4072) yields 9.4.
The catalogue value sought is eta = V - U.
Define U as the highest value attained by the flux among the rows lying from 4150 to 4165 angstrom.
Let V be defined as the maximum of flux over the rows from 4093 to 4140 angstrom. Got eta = 1.8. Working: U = 16.8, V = 18.6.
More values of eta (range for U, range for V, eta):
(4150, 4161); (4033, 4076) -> 1.1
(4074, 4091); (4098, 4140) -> 1.9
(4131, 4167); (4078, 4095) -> -0.2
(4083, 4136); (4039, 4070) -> -0.5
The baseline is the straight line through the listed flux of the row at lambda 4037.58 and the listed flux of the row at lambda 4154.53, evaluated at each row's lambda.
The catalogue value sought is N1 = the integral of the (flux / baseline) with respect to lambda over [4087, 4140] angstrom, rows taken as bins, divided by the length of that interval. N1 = 1.02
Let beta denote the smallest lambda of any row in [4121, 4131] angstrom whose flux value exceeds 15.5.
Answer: 4122.13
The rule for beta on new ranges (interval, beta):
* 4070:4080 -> 4071.19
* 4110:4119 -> 4112.65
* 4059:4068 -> 4059.96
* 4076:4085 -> 4080.58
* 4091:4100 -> 4091.87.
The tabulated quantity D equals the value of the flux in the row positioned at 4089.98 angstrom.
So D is 16.7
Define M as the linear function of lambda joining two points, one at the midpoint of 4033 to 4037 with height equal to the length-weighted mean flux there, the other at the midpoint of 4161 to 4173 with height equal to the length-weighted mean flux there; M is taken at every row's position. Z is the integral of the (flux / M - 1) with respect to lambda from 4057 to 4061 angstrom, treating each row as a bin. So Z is 0.30 angstrom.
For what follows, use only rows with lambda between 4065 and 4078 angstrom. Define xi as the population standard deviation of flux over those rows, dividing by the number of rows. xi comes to 0.7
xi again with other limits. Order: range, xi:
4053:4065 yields 0.8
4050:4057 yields 0.7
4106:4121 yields 0.8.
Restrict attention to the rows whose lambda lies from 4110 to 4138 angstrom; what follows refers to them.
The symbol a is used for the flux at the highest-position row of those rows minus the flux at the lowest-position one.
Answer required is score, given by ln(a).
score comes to 0.6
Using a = 2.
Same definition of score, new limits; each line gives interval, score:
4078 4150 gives 0.4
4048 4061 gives 1.4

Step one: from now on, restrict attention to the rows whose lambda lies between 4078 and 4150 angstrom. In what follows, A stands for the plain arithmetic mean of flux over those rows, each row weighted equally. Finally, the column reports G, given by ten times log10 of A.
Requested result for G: 11.97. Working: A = 15.7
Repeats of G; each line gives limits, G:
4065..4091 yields 11.95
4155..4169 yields 12.04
